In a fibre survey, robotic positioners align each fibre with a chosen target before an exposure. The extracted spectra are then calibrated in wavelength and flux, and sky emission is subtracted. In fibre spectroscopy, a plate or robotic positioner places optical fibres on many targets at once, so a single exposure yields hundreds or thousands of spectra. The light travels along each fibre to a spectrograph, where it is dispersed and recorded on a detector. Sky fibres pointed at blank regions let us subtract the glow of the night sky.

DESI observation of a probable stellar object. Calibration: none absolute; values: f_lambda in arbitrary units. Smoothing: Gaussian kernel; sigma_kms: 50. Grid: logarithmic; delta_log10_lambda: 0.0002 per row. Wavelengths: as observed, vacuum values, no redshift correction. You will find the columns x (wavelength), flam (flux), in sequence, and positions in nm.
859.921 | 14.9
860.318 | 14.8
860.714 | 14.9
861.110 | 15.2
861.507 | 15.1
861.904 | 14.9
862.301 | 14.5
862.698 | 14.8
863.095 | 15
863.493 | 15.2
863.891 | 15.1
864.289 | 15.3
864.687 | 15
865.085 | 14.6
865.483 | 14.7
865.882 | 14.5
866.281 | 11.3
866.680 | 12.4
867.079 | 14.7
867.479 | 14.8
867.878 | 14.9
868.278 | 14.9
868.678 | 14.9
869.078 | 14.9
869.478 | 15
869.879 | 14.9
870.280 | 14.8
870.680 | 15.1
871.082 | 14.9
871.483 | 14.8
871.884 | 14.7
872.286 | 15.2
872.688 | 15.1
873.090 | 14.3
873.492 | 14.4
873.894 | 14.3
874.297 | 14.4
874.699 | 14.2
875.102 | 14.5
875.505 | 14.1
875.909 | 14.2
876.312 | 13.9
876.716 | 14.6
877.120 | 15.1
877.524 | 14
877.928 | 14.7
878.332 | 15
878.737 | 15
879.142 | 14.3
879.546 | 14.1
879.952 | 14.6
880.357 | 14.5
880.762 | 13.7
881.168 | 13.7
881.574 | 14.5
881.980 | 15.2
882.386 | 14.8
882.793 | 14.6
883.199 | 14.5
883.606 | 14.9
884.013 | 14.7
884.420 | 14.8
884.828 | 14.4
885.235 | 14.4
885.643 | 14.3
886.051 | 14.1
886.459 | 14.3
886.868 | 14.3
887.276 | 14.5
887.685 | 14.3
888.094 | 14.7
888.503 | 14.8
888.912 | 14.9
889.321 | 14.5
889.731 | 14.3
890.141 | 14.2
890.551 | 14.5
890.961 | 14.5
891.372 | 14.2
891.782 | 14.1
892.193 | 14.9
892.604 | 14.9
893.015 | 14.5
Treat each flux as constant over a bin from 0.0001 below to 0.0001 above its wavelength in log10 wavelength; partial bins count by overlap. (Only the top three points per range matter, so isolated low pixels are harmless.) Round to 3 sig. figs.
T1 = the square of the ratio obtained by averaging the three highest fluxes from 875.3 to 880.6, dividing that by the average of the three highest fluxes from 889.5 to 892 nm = 1.08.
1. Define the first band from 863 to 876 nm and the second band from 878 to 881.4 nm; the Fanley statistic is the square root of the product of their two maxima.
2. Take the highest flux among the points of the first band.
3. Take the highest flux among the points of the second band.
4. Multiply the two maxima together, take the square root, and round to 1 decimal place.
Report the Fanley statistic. 15.1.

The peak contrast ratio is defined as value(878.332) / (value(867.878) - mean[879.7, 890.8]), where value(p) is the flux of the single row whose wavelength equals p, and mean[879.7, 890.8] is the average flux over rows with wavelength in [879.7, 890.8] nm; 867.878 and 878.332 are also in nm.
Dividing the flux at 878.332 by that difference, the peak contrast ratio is 36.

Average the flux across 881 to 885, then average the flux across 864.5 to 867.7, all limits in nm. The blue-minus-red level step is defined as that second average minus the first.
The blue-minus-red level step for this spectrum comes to -0.61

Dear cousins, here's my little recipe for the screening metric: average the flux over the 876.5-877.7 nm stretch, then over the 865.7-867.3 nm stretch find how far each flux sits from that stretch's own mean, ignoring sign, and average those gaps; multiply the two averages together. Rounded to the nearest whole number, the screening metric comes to 20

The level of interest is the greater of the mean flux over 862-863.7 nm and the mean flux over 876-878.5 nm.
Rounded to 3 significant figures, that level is 14.9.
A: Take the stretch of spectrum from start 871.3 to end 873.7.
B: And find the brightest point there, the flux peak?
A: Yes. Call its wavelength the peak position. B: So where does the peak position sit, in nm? 872.286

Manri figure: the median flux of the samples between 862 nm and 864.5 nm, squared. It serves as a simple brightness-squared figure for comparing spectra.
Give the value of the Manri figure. 227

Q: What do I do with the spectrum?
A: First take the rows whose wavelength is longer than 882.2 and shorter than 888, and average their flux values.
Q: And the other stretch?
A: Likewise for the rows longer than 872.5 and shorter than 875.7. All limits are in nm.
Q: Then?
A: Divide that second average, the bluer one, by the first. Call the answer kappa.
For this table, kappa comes 0.99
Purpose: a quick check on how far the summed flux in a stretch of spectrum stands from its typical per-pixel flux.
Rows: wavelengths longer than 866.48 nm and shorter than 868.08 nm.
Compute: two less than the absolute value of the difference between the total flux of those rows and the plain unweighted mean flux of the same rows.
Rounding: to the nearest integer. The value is 41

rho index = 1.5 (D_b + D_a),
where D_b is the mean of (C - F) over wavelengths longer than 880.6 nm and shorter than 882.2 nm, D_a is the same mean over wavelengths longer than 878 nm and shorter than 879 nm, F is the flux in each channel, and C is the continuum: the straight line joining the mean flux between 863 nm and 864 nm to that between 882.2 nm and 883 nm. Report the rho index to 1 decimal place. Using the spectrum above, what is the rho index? 0.4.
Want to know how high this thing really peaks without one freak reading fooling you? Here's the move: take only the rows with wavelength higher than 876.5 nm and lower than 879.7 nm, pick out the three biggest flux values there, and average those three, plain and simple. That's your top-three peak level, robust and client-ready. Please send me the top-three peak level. 15.0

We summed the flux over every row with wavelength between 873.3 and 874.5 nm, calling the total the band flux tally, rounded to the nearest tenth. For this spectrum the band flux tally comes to 43.1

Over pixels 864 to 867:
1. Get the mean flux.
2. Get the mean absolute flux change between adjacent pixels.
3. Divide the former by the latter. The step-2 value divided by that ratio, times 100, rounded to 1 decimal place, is 5.6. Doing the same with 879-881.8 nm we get 1.1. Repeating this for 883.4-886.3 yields 0.2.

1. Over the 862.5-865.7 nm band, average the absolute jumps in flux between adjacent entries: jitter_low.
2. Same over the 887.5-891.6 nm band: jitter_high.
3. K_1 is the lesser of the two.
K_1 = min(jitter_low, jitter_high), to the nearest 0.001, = 0.211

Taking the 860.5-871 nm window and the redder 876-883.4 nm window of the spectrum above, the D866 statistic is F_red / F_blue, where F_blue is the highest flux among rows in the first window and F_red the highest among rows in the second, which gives 0.99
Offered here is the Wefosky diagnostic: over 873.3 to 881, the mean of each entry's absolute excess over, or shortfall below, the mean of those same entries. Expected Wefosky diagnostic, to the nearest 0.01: 0.29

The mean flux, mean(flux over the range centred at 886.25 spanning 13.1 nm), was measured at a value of 14.49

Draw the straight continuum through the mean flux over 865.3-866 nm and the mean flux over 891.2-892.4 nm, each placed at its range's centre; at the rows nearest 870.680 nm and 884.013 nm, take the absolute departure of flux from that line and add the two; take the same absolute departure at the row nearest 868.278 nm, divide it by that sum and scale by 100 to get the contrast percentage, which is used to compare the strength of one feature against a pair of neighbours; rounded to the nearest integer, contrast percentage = 41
